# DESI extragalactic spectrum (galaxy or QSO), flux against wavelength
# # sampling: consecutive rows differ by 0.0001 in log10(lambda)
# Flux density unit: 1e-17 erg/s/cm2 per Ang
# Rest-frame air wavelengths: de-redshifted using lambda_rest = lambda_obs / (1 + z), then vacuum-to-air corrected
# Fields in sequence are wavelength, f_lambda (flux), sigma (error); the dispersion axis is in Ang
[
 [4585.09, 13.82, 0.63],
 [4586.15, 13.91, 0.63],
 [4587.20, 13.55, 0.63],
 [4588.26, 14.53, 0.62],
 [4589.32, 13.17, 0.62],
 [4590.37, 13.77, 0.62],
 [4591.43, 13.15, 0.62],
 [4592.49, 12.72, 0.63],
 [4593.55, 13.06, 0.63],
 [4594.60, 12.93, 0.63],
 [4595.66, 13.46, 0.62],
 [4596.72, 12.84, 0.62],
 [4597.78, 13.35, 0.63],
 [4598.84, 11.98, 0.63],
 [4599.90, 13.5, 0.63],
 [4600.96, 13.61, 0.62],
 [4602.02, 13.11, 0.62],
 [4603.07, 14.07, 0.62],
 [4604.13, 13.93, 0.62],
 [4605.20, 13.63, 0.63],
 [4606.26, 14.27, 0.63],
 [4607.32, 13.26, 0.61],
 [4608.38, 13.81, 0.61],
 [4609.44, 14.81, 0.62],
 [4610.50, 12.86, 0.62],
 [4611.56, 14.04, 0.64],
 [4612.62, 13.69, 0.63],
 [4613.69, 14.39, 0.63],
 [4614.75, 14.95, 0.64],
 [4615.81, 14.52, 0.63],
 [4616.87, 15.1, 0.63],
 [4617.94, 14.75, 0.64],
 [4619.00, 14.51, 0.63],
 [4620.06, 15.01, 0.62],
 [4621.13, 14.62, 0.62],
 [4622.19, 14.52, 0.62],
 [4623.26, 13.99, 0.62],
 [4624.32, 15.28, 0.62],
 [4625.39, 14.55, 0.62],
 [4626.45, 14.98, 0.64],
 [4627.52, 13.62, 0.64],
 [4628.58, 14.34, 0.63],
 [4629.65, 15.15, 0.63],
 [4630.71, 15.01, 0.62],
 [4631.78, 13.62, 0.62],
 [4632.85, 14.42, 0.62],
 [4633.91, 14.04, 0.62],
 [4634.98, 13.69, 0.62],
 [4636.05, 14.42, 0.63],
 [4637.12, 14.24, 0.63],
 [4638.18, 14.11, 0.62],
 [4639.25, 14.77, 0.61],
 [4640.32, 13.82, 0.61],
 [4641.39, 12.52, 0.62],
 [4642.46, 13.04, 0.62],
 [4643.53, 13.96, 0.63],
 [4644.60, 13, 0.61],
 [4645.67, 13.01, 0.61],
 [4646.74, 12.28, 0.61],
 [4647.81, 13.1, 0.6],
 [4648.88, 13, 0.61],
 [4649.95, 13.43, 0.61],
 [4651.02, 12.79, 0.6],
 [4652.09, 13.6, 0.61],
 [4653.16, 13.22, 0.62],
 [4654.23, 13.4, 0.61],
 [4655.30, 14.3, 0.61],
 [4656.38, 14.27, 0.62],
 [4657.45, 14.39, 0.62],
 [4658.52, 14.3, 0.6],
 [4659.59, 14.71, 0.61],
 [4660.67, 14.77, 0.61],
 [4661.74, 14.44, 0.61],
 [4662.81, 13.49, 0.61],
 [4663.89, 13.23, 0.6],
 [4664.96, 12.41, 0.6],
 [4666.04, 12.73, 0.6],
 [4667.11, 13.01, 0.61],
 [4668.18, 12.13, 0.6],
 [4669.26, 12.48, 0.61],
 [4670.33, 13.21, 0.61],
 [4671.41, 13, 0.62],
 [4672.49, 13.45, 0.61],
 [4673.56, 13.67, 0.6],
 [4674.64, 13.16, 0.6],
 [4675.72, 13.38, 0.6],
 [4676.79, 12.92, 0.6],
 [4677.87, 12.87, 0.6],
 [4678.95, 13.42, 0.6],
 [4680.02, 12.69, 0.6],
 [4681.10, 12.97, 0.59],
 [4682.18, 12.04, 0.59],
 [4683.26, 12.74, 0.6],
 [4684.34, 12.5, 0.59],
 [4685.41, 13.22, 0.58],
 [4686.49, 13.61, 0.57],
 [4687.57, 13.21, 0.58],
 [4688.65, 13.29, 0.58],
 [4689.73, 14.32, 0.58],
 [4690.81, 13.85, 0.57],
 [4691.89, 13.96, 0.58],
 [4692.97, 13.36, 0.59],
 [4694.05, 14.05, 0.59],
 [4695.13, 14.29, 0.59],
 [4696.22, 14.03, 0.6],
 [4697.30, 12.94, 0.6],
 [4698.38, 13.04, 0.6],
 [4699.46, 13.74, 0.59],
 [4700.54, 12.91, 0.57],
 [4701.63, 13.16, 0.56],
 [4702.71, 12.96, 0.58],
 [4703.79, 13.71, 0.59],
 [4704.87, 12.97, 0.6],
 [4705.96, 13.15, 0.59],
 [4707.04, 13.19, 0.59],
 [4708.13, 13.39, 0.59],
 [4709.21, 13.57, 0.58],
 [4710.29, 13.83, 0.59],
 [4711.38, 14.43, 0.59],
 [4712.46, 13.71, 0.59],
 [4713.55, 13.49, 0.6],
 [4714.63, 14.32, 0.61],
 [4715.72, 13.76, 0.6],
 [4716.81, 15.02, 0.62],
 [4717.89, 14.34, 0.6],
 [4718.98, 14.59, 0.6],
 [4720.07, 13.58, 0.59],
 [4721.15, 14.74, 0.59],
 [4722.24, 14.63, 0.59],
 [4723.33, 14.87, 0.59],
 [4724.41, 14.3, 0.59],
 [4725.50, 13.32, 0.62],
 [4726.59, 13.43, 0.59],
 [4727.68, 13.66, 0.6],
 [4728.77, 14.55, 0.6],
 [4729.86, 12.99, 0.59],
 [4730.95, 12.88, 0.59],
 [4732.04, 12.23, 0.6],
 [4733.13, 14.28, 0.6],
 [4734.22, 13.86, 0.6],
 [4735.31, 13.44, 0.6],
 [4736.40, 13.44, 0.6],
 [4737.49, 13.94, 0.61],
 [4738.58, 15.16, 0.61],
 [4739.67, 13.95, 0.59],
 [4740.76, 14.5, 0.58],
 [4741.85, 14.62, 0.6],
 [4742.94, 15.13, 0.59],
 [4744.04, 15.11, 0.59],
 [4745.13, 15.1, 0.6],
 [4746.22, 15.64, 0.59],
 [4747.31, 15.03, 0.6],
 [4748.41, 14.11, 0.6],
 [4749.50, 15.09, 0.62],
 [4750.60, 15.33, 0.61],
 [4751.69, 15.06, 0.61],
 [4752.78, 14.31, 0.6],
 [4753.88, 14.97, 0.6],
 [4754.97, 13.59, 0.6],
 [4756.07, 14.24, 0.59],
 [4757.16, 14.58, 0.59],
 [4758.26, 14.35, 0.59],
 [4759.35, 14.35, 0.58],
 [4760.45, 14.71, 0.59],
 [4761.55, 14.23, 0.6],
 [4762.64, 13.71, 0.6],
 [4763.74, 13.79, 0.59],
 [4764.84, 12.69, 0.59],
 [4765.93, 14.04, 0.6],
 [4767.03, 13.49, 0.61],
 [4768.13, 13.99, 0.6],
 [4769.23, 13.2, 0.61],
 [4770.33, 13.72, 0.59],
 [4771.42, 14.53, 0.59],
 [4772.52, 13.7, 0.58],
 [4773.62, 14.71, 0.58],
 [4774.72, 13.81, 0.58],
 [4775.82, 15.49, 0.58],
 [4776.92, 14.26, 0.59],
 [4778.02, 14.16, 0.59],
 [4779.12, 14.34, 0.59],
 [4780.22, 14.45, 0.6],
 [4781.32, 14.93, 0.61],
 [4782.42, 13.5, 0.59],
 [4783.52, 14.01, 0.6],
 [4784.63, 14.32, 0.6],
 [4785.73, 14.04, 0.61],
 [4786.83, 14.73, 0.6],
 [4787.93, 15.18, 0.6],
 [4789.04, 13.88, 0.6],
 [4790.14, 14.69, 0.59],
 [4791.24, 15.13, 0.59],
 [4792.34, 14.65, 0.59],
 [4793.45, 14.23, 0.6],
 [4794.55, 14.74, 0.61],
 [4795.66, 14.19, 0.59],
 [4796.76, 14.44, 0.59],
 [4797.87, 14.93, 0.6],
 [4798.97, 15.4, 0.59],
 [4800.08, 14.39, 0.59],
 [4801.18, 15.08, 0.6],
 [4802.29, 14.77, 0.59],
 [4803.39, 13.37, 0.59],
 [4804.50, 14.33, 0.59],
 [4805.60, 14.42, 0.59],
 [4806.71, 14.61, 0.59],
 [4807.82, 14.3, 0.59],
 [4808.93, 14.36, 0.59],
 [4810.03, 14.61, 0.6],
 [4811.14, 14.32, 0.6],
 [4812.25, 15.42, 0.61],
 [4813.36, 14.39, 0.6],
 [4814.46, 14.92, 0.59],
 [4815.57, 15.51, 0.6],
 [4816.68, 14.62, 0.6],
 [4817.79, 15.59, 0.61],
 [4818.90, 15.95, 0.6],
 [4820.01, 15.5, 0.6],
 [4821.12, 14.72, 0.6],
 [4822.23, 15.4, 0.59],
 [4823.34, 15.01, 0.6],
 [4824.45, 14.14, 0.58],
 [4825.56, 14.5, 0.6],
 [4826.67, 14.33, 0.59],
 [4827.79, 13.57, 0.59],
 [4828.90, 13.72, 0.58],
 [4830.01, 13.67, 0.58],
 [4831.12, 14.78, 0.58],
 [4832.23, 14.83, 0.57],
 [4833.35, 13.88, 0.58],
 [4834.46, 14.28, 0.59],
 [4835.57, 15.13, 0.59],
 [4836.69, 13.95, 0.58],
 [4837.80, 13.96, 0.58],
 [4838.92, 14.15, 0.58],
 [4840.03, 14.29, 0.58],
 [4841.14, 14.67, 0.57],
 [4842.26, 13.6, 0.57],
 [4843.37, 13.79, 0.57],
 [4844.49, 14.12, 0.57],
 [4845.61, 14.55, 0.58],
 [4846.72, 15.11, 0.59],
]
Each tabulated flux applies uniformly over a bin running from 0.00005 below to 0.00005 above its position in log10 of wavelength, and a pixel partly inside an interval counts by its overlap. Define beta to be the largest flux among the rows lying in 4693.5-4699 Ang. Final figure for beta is 14.29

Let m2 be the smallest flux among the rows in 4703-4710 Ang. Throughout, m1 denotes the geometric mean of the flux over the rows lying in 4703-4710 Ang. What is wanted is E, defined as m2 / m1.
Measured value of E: 0.973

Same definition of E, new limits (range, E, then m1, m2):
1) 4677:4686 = 0.941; 12.8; 12.04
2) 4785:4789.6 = 0.961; 14.4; 13.88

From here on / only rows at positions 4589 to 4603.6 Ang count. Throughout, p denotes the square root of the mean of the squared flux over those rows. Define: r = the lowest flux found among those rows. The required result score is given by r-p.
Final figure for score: -1.22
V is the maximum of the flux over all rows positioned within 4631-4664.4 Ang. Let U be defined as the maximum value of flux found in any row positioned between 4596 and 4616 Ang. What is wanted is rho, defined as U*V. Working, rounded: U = 14.95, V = 14.77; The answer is 221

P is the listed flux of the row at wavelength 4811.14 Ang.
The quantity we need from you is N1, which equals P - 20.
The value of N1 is -5.7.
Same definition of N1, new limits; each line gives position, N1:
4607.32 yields -6.7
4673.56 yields -6.3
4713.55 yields -6.5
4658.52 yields -5.7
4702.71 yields -7.0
